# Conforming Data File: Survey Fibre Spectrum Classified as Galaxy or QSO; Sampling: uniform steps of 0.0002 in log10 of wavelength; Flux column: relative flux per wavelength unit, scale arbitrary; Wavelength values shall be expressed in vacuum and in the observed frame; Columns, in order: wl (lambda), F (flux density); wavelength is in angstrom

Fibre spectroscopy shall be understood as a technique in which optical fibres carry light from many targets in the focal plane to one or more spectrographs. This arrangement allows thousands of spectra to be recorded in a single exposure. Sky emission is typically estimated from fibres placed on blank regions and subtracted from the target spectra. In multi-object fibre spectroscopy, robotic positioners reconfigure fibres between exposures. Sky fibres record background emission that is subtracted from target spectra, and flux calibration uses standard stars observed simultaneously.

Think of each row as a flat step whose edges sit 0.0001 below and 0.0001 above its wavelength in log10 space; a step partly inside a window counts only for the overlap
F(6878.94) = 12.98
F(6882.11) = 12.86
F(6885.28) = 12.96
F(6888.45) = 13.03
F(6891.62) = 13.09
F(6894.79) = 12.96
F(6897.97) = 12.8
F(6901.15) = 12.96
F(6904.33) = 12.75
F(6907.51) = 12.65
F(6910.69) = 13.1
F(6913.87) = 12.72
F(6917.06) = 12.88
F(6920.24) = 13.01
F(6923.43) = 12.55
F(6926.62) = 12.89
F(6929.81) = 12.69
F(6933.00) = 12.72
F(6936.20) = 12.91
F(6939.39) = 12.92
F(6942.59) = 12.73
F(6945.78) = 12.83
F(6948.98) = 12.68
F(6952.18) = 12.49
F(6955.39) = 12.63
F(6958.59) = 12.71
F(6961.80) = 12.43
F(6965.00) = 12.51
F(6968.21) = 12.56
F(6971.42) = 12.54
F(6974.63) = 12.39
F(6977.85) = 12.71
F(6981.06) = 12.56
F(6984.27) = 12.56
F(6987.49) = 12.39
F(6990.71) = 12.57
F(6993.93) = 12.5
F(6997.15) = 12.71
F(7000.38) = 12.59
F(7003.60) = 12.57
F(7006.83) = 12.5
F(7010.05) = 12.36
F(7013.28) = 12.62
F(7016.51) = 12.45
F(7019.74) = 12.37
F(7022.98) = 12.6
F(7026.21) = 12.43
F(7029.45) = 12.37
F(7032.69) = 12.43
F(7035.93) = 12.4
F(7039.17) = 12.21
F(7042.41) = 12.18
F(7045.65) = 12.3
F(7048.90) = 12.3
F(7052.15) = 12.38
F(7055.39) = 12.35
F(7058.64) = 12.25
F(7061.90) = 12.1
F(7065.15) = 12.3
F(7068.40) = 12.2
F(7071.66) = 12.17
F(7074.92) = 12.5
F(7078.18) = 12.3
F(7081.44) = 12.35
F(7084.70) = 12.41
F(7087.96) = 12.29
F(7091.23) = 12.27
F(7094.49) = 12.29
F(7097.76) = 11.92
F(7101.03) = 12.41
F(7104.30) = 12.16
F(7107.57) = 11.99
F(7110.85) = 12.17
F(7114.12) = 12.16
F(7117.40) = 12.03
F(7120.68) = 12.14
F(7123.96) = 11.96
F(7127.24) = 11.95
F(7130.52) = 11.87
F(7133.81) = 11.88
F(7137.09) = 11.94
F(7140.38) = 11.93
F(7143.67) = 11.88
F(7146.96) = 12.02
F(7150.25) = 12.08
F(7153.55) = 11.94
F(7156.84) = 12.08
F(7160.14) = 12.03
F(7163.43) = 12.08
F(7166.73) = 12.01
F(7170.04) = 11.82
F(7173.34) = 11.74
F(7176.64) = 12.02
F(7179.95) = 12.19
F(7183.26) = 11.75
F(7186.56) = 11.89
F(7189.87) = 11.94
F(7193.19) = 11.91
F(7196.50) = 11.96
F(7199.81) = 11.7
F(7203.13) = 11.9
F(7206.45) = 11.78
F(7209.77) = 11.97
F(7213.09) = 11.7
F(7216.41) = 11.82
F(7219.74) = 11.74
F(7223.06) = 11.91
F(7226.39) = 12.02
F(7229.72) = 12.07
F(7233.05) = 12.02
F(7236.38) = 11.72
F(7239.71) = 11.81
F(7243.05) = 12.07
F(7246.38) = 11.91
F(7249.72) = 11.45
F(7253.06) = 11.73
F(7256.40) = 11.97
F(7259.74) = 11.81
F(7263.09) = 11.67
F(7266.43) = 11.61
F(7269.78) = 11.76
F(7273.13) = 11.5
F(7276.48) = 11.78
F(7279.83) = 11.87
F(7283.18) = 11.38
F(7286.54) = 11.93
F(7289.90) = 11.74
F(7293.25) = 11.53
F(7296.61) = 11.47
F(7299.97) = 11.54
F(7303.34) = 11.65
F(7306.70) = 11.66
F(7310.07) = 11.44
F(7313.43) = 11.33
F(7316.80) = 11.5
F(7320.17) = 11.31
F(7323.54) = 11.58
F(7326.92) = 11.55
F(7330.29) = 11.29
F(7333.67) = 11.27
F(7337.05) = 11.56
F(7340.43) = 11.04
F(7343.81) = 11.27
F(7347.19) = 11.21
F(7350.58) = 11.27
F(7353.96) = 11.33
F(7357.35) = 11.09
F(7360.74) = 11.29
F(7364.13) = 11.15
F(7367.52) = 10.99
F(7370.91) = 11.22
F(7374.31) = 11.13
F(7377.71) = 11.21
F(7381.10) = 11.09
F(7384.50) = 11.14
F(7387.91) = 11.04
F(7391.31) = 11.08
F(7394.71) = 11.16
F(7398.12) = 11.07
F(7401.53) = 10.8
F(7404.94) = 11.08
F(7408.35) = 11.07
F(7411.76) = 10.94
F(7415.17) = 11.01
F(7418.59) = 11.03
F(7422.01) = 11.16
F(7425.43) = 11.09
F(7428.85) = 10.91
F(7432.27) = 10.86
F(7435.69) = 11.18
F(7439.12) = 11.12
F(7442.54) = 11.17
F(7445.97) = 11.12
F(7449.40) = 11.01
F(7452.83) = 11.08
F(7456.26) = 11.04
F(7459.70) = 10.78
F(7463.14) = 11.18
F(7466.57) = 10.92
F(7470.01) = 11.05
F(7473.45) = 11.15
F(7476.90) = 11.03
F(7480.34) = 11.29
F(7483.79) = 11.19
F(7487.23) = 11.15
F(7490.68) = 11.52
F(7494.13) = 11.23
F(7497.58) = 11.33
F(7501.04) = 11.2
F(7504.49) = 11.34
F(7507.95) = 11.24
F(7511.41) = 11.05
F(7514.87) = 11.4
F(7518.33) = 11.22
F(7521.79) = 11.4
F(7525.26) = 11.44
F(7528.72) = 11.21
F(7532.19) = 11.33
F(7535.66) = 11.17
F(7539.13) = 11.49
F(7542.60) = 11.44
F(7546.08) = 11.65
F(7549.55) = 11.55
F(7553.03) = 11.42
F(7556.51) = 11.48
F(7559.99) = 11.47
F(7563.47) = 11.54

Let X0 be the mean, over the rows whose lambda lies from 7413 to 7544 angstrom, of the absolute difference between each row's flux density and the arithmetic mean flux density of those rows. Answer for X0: 0.13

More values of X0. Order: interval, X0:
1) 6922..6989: 0.13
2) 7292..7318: 0.08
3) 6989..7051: 0.12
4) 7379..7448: 0.08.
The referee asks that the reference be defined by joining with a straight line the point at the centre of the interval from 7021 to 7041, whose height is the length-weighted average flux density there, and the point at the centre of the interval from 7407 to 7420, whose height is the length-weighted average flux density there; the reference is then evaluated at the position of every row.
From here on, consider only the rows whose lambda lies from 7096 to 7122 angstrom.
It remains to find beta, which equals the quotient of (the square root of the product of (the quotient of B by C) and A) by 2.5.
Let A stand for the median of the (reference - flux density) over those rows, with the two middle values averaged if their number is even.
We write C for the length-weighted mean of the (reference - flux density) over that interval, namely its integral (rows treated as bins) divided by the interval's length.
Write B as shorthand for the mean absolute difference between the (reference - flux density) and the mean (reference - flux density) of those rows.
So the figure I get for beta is 0.37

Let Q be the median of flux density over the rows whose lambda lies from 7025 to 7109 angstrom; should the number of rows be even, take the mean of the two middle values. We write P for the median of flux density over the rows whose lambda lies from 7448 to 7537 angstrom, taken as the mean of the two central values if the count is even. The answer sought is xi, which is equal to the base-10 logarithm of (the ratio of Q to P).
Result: 0.041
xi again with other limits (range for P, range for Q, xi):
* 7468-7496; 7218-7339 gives 0.019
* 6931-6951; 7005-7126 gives -0.017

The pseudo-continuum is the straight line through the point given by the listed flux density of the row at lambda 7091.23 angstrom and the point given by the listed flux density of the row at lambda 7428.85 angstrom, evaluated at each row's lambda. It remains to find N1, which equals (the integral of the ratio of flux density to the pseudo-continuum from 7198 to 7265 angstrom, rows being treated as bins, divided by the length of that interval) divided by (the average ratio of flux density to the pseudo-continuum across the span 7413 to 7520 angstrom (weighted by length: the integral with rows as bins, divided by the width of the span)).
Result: 0.98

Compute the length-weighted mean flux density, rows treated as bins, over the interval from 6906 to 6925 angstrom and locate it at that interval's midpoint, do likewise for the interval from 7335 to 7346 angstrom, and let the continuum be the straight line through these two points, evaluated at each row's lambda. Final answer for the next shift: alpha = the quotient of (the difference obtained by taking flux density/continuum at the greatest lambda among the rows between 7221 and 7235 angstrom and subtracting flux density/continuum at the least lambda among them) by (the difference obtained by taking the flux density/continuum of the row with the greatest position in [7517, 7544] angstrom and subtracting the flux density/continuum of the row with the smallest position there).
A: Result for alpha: 0.4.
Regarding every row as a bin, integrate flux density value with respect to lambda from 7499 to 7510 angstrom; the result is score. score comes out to 124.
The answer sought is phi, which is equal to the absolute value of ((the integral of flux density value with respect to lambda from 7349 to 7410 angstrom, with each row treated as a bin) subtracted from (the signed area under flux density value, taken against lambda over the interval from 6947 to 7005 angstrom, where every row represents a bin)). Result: 50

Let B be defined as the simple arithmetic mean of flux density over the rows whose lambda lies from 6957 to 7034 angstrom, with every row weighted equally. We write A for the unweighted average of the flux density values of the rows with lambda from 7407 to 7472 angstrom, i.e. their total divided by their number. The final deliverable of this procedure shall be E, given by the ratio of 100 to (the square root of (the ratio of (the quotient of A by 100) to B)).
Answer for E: 1065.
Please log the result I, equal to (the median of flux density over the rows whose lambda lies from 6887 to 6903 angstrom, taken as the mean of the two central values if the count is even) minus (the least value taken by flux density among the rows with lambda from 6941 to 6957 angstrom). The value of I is 0.5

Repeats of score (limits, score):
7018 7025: 87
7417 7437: 221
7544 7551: 81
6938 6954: 204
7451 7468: 187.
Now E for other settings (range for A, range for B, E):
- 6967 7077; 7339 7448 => 945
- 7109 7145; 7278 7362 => 977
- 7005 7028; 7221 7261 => 976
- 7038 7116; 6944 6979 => 1014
